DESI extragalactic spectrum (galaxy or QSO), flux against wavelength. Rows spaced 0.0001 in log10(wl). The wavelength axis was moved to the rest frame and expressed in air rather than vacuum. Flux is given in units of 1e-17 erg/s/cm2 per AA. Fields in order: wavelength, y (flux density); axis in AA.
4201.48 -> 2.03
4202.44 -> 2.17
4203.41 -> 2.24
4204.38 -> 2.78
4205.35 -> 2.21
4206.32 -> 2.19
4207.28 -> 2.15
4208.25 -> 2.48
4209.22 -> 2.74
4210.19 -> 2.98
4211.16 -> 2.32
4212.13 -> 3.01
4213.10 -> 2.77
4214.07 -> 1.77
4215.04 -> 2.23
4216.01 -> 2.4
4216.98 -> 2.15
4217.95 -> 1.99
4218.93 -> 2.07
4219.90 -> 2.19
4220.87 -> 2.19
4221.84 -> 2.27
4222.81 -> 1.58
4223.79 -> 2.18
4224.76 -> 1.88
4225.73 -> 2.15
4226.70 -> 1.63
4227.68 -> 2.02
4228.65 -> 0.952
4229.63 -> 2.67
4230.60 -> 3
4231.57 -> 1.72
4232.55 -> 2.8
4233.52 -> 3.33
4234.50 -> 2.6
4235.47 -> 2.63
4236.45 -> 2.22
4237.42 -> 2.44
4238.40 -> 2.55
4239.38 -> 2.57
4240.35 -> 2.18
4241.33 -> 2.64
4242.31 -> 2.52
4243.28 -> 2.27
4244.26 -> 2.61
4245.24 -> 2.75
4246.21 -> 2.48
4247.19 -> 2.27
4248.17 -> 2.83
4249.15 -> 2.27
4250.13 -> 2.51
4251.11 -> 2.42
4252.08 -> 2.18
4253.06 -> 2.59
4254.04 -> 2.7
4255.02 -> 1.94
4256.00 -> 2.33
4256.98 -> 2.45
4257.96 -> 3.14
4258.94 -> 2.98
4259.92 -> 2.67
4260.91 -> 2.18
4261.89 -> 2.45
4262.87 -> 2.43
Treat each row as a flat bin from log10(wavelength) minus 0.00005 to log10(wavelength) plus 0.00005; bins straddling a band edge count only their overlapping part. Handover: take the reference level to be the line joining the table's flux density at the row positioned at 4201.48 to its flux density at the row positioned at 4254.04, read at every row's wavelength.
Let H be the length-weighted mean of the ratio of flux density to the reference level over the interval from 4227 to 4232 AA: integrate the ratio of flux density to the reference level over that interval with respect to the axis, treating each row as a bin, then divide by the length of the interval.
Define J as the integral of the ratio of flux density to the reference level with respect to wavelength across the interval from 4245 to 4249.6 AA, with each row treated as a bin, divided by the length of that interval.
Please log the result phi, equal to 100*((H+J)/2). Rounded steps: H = 0.86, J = 0.96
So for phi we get 91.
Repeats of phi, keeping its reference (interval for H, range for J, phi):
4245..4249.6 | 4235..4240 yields 98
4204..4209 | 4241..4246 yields 106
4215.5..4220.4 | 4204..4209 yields 105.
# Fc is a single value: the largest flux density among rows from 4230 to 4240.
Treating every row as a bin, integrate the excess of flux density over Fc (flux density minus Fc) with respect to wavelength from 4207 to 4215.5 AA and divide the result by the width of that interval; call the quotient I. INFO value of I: -0.83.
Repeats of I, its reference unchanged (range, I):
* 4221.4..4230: -1.42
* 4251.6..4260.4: -0.78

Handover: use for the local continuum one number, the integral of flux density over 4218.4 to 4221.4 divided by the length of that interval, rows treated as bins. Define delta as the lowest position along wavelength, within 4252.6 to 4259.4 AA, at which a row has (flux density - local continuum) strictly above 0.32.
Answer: 4253.06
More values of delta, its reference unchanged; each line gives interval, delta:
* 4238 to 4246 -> 4238.40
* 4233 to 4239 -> 4233.52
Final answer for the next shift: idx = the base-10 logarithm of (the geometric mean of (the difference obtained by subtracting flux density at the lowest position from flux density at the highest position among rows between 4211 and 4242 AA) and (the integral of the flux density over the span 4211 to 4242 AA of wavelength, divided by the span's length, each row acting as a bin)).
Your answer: -0.07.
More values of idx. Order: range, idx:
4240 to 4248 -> -0.33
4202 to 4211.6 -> -0.22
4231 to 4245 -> 0.17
